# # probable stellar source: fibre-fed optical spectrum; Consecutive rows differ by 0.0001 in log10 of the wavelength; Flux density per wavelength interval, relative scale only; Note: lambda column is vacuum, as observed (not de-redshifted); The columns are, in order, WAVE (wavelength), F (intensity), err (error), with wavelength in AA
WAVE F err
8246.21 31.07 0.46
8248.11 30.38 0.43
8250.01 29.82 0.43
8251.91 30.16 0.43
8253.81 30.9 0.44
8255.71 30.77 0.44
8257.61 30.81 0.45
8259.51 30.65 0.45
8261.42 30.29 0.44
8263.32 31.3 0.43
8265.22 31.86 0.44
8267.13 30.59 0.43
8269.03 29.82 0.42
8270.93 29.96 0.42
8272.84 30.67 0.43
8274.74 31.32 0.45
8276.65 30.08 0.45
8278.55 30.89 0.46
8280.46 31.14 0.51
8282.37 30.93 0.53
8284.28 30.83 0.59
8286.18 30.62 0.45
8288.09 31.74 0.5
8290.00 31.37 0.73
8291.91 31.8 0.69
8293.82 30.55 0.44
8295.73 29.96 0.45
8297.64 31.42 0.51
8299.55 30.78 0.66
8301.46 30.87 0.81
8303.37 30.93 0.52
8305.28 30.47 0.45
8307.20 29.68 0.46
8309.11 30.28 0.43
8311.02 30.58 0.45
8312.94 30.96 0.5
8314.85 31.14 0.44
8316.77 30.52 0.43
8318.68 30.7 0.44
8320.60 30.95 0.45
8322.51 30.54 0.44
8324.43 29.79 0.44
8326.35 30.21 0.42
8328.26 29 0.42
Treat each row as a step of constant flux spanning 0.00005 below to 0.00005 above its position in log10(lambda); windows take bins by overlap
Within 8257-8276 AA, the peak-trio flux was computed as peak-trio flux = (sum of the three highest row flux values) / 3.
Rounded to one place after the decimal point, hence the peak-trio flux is 31.5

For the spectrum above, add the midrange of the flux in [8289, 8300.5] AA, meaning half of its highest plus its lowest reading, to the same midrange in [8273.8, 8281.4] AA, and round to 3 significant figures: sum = 61.6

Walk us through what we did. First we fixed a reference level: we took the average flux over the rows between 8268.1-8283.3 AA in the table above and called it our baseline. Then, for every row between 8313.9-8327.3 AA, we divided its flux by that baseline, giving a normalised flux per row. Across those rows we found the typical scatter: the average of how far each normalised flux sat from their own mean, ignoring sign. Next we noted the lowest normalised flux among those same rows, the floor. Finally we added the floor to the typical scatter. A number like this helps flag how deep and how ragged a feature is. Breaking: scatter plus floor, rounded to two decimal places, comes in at 0.98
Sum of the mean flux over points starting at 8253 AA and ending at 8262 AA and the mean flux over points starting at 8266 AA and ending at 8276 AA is 61.16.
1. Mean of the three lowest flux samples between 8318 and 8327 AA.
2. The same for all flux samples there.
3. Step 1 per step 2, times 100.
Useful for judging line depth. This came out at 99.2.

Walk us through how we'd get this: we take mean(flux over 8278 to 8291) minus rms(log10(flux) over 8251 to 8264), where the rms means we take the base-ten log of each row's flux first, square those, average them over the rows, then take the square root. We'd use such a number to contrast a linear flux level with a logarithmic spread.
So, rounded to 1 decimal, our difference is 29.6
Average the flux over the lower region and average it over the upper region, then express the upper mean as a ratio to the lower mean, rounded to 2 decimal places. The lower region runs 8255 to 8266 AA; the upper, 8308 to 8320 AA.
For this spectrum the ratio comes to 0.99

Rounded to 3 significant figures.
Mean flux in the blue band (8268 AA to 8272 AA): 29.9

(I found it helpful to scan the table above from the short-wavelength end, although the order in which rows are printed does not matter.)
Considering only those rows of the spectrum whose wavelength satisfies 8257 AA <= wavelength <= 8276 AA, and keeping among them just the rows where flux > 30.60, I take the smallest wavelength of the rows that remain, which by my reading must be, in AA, 8257.61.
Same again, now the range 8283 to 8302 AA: 8284.28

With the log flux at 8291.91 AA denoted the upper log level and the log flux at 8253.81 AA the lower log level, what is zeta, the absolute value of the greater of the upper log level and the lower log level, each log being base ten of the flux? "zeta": 1.50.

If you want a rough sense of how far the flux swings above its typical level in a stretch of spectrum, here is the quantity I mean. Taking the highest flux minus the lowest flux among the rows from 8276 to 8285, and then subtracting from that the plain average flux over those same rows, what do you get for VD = -29.7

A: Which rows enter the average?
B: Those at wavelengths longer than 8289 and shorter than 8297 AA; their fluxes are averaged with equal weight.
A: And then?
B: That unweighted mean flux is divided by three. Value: 10.3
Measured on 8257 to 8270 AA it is 10.3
